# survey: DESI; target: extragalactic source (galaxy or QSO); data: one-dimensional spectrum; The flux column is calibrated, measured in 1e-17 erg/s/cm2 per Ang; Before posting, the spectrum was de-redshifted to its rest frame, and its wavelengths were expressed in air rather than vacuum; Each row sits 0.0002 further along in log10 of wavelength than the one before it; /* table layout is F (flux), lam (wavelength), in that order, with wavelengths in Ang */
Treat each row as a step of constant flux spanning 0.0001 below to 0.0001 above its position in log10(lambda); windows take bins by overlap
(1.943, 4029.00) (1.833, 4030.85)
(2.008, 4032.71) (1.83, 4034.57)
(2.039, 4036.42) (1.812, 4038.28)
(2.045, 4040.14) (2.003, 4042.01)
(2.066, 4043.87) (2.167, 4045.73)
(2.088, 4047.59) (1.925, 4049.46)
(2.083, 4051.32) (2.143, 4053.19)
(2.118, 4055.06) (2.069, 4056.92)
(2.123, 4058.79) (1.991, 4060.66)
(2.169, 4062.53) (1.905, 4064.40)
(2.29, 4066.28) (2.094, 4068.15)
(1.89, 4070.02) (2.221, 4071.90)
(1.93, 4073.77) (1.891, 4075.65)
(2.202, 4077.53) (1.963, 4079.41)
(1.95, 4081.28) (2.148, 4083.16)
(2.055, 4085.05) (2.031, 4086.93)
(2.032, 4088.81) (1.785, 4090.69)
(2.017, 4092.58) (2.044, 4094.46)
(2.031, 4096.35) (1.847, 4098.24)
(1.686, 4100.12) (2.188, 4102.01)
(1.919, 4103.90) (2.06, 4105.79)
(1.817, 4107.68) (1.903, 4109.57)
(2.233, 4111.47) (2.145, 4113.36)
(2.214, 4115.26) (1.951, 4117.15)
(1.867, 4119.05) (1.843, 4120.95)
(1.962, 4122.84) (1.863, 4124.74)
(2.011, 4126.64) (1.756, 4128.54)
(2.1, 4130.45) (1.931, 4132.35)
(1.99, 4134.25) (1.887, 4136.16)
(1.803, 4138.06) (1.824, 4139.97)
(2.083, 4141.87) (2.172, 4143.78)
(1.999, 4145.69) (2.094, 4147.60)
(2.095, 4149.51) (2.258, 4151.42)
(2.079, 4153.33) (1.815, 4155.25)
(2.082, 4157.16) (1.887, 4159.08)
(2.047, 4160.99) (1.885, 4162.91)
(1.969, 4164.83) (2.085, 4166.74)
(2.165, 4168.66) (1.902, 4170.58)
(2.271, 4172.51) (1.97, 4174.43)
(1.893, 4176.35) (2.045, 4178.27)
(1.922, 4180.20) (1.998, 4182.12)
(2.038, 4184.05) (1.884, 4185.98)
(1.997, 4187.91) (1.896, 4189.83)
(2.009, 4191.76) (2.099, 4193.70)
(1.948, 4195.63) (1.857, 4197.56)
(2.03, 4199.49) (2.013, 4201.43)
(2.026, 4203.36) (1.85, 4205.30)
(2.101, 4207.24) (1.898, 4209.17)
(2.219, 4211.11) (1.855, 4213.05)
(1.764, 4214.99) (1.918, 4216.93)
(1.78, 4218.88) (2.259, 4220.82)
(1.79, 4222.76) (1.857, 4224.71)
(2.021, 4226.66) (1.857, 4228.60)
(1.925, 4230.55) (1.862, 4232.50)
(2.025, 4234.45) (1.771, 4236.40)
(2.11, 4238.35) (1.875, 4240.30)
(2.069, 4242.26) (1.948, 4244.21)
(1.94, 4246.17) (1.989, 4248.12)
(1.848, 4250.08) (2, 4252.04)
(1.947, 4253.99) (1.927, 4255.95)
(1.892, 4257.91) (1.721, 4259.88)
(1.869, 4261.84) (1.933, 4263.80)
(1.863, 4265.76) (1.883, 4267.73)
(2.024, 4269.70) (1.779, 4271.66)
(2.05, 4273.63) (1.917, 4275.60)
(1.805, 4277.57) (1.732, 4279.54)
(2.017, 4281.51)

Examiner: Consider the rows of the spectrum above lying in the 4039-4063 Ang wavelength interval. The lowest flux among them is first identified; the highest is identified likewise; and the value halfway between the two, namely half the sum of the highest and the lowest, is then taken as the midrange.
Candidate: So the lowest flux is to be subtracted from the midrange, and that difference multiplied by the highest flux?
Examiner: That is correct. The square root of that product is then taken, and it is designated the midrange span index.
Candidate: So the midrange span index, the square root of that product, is 0.51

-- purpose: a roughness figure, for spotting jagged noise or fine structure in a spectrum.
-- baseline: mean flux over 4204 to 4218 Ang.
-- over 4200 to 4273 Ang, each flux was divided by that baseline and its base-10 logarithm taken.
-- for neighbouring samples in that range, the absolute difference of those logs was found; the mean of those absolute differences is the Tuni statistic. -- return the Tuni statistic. 0.0360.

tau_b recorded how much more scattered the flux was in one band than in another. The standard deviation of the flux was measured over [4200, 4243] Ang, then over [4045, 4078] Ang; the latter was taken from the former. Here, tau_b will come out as 0.019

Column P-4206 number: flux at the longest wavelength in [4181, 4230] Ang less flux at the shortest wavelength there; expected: -0.14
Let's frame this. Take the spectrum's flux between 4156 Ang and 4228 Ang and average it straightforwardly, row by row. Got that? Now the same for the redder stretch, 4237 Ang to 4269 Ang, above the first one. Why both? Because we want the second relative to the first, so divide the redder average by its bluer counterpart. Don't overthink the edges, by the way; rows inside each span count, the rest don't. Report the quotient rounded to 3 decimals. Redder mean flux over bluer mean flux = 0.973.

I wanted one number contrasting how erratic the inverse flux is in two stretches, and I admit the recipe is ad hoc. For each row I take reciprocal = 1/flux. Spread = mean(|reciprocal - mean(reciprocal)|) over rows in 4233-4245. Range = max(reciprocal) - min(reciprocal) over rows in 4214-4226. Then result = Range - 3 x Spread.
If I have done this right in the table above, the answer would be 0.044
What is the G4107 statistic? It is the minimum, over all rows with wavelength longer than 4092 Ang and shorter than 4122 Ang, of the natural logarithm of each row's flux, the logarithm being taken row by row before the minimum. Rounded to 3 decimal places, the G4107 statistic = 0.522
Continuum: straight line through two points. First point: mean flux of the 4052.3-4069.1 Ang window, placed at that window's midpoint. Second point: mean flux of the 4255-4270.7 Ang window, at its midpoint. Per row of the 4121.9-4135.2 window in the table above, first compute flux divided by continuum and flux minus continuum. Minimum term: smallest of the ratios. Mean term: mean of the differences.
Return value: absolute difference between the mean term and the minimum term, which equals 0.950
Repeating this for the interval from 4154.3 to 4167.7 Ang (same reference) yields 0.935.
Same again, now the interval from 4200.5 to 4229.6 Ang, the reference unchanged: 0.902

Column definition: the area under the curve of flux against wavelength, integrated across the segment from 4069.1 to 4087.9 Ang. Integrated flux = 38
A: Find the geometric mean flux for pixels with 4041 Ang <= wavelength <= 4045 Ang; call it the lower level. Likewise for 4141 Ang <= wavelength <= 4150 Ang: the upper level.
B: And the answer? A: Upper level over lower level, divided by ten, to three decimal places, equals 0.103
